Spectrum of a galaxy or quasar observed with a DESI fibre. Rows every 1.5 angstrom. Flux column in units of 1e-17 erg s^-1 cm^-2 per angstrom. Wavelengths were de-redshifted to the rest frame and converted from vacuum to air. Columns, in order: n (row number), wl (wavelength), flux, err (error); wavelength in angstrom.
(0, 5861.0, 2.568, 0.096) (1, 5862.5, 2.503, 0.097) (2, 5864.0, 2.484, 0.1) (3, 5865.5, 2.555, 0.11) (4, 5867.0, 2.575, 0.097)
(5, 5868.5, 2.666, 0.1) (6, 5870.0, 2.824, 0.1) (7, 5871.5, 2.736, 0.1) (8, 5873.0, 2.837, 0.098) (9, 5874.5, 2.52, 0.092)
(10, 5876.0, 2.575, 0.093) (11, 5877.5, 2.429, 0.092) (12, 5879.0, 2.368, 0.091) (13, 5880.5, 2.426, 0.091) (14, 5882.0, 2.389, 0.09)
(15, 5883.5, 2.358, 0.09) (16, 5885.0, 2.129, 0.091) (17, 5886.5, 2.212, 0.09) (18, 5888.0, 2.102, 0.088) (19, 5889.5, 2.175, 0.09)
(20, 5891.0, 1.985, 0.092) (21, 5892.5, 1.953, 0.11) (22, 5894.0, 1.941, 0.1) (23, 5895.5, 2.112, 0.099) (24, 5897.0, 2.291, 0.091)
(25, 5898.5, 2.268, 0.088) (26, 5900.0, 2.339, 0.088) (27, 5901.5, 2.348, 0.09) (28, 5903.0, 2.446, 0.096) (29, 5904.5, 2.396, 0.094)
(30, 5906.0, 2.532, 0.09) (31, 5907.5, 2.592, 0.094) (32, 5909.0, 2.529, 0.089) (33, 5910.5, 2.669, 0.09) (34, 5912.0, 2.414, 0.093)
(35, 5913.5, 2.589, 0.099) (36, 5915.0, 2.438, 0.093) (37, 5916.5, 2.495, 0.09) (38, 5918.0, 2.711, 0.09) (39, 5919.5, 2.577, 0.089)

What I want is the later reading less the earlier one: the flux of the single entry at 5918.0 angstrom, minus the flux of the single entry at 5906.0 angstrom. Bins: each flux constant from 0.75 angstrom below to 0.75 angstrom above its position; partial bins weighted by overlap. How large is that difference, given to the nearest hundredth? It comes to 0.18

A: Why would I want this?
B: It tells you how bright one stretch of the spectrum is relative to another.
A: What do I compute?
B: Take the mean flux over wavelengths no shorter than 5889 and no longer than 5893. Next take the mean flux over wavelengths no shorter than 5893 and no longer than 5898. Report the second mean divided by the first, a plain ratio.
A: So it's 1.04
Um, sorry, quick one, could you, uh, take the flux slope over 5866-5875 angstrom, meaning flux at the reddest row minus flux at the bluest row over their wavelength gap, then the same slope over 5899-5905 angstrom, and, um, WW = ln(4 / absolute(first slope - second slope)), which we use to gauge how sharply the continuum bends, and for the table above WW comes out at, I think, 5.3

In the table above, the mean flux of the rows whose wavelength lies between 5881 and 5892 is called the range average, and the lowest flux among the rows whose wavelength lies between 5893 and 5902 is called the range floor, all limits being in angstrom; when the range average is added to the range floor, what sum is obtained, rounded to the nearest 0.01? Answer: 4.13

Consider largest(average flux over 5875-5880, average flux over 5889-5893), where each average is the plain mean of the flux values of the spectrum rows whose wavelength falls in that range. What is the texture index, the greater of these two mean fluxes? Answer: 2.46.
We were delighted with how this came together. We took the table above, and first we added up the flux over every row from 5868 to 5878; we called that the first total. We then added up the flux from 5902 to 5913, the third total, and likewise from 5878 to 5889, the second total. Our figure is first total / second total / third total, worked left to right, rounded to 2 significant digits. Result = 0.066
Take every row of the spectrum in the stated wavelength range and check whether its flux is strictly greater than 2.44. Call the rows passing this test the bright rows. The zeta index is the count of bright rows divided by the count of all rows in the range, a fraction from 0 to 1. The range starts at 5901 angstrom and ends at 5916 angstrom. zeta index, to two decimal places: 0.60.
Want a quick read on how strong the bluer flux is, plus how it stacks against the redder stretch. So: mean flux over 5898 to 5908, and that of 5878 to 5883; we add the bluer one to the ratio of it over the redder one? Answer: 3.38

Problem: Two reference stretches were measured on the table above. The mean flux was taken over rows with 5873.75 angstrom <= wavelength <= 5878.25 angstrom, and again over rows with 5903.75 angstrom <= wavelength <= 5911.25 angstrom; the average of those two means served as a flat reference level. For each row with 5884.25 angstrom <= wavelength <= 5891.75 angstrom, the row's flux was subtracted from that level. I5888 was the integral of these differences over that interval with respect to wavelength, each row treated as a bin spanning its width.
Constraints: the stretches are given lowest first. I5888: 3.0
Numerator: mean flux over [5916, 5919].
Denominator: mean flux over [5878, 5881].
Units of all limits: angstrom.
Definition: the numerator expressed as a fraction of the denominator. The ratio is 1.09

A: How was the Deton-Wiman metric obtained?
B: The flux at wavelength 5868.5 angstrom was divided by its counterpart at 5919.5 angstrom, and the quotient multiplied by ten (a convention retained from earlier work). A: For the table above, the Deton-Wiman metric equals 10.3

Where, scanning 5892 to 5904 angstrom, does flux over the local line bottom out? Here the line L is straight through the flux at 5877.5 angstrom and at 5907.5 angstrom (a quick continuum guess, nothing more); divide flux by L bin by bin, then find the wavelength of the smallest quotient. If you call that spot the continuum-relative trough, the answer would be 5894.0 angstrom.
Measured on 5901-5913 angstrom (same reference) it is 5901.5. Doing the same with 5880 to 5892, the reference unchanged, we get 5891.0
